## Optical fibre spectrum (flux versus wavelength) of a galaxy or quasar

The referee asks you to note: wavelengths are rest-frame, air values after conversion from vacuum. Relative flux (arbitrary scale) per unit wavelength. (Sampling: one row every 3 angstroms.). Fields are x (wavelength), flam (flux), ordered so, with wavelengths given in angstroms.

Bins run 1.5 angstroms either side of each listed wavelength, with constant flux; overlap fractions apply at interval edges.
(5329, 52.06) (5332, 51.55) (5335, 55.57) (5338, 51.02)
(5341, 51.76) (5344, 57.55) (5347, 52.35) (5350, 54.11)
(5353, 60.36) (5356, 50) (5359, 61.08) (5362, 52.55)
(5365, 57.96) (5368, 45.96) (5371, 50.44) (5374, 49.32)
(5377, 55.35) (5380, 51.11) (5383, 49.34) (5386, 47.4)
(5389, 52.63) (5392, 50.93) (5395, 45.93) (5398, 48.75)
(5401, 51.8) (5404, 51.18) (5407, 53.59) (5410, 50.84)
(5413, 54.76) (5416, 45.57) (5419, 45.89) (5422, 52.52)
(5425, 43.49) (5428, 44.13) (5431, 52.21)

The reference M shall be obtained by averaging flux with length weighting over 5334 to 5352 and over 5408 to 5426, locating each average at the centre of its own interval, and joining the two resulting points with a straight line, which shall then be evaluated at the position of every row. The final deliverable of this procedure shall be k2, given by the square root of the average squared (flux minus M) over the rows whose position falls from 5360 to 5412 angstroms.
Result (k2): 3.0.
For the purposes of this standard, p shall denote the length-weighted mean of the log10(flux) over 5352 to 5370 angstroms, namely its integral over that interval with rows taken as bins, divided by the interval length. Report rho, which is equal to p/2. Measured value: 0.867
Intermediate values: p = 1.733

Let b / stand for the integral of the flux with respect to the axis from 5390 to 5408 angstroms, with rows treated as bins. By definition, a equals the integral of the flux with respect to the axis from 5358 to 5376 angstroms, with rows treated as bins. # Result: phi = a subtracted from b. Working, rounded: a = 949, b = 906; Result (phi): -43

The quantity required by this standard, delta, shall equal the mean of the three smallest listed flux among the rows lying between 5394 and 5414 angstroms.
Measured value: 48.51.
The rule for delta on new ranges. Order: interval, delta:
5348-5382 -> 48.43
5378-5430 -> 44.40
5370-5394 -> 48.69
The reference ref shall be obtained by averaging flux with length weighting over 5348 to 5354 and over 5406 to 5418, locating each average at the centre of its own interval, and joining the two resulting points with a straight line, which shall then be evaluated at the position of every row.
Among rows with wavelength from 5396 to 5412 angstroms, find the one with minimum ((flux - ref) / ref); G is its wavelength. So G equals 5398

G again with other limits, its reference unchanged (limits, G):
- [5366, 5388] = 5368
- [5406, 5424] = 5416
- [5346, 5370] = 5368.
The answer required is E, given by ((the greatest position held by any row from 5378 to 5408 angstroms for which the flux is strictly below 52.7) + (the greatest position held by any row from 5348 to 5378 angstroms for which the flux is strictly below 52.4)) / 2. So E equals 5389.0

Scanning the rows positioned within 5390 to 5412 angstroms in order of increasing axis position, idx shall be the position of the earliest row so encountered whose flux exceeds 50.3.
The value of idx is 5392 angstroms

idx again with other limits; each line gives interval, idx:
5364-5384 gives 5365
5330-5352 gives 5332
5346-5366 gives 5347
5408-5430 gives 5410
